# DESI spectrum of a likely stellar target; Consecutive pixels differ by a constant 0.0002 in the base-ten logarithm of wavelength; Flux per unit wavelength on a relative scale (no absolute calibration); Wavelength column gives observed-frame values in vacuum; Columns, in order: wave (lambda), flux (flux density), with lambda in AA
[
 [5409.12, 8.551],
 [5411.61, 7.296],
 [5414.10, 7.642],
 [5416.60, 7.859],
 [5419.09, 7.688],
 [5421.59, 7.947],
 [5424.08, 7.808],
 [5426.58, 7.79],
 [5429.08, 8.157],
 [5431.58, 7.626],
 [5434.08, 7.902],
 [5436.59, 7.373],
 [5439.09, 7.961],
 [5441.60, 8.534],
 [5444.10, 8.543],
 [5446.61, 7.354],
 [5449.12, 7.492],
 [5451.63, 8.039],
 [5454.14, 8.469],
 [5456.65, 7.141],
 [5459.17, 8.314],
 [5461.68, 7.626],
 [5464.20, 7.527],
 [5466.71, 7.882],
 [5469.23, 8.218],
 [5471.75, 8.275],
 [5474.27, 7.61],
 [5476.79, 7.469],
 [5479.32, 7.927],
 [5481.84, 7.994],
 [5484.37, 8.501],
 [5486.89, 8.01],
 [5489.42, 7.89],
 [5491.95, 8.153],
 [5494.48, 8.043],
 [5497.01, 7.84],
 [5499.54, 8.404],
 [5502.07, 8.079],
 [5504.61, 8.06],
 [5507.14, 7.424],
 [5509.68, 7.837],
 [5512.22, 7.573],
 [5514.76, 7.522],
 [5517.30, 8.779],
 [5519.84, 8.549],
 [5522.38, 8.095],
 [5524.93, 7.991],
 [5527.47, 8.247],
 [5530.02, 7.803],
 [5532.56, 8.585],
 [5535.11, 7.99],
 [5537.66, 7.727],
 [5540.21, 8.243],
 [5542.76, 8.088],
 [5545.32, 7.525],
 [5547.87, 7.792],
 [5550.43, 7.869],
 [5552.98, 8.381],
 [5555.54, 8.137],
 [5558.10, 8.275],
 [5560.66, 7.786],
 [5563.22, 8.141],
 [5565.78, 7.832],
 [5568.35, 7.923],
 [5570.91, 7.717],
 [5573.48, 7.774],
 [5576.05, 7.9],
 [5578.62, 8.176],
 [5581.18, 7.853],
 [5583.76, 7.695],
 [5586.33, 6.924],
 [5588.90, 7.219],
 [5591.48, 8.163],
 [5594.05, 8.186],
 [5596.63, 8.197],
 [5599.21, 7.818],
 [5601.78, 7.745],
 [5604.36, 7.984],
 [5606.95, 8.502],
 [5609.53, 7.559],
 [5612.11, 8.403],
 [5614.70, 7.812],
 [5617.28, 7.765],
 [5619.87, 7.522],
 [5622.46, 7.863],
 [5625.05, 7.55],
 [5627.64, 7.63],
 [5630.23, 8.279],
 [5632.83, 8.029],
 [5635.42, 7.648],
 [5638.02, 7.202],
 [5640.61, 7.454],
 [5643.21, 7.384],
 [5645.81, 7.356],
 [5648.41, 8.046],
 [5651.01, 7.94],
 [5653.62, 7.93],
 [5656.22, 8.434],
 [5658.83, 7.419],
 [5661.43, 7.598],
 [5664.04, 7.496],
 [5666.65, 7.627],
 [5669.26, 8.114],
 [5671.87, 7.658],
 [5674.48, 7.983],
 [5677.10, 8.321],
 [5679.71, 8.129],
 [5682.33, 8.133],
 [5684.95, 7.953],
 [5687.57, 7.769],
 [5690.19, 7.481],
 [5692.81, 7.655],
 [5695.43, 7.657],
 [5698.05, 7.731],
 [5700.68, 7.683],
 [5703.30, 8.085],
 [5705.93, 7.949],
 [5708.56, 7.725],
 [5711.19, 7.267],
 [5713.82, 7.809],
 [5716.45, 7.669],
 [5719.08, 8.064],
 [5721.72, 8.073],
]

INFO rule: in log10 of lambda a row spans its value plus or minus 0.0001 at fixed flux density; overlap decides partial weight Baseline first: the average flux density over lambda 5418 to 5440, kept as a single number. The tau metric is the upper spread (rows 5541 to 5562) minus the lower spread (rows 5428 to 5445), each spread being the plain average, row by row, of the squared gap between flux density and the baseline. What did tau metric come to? -0.10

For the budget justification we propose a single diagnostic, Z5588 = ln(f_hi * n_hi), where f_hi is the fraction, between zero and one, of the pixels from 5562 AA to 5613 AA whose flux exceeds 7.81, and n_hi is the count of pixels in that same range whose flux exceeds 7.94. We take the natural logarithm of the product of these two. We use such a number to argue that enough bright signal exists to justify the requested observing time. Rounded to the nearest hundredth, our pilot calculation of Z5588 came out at 1.65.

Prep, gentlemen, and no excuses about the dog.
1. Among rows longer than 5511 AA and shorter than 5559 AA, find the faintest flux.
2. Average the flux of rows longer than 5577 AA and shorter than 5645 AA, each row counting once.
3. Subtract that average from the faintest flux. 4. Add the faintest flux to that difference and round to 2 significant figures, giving 7.3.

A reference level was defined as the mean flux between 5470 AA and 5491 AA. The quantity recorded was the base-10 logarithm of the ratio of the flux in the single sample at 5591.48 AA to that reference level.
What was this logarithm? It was 0.011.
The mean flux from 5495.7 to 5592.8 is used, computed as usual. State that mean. 7.95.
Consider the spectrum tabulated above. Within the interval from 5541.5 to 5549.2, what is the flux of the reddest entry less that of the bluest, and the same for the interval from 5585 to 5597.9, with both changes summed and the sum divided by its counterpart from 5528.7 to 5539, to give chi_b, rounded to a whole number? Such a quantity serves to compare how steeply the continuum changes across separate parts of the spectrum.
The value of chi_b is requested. -13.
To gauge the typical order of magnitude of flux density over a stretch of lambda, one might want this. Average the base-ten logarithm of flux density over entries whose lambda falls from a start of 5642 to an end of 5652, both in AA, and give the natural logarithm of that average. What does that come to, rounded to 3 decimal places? -0.122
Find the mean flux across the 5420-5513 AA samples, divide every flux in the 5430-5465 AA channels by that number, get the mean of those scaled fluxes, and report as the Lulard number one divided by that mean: 1.01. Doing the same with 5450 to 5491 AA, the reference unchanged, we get 1.00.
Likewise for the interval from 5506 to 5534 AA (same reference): 0.98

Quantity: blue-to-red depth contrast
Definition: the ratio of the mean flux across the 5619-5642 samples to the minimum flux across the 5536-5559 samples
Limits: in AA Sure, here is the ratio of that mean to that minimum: 1.02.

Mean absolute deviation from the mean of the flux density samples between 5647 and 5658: 0.17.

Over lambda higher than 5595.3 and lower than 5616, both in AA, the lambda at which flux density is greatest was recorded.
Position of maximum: 5606.95 AA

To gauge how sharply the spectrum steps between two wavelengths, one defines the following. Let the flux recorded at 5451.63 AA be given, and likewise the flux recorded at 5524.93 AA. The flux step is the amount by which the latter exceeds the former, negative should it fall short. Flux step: 0.0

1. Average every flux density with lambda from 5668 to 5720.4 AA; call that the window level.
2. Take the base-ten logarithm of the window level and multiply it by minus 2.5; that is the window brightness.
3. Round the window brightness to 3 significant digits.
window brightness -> -2.24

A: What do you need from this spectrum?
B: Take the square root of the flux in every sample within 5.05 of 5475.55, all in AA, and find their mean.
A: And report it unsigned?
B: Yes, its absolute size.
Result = 2.80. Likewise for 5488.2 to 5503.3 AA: 2.84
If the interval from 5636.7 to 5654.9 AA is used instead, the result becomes 2.76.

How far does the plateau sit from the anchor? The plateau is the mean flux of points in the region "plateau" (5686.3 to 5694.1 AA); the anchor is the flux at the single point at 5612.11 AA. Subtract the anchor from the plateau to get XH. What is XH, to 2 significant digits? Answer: -0.77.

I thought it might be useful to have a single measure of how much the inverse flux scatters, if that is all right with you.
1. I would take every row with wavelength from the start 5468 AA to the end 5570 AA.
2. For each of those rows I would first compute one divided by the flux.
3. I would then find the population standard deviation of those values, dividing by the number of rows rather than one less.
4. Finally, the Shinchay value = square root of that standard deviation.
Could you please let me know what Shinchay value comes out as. 0.070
